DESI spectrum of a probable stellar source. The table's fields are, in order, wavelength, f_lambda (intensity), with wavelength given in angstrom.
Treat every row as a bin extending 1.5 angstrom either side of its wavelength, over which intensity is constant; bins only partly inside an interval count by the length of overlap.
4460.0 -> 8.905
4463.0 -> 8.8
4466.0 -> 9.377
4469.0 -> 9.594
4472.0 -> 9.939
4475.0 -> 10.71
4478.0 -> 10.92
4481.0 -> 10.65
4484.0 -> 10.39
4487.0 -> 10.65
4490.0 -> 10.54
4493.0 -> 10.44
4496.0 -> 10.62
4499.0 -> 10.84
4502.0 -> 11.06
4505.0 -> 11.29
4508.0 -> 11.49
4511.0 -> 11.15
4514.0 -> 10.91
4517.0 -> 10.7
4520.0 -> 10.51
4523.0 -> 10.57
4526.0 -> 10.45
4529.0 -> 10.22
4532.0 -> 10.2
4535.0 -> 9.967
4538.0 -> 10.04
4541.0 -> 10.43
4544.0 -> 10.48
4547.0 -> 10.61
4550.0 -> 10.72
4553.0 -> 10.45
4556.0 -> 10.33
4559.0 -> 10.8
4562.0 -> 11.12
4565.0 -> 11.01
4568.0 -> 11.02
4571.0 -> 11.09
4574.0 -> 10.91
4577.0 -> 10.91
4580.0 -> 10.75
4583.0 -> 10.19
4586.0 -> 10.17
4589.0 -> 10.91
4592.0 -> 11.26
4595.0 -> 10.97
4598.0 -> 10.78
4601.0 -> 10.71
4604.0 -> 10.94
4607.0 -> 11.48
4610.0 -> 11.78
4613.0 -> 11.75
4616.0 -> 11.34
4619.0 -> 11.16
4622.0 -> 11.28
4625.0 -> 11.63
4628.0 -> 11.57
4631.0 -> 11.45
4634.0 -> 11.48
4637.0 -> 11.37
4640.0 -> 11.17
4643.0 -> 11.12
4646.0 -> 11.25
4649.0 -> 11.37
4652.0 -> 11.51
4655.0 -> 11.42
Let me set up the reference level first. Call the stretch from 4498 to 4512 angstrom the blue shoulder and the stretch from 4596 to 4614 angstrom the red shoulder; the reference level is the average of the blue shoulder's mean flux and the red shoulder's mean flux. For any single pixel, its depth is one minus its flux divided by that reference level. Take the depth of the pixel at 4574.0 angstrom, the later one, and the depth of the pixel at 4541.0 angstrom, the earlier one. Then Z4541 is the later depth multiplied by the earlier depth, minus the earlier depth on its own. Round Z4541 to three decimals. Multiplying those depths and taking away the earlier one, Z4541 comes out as -0.067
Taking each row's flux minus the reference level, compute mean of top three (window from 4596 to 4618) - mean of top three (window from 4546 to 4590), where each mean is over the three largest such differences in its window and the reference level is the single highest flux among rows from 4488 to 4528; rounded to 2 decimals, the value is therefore 0.59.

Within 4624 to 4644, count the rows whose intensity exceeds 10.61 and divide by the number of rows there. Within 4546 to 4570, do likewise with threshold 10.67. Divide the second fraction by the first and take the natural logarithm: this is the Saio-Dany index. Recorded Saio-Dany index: -0.47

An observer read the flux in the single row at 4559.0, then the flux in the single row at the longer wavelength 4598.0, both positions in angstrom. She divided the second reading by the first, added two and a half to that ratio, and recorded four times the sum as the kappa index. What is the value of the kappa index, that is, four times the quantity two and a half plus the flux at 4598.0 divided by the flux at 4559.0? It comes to 14.0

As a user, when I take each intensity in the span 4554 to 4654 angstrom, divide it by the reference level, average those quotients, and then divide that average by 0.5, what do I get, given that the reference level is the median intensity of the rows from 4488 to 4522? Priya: 2.05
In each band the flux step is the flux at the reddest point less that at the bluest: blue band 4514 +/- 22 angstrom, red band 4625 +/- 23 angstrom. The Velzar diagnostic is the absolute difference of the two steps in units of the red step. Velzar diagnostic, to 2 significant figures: 2.5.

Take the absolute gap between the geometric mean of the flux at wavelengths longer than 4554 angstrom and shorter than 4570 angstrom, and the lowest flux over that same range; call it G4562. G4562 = 0.52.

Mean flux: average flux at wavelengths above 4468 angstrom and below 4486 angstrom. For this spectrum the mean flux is 10.4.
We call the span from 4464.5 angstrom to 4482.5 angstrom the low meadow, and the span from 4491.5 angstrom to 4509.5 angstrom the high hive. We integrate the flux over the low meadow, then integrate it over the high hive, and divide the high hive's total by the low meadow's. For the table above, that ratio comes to 1.07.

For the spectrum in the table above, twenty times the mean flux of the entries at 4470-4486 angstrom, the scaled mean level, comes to 210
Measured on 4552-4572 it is 217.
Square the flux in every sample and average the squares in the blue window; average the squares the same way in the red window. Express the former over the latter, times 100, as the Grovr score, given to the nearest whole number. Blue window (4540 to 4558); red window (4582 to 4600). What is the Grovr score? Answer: 96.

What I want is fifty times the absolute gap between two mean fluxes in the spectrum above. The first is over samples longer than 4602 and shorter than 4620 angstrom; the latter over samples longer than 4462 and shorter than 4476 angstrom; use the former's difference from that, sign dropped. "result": 86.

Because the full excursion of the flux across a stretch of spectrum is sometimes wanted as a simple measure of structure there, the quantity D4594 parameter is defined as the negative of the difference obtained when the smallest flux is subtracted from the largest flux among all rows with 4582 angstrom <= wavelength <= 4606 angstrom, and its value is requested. -1.1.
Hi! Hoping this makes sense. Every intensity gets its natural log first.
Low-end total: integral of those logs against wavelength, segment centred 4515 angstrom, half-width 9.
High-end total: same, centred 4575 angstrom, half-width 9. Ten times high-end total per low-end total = 9.97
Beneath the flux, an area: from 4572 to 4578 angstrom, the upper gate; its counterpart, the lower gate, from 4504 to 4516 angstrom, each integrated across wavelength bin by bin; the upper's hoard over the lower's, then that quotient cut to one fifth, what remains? 0.10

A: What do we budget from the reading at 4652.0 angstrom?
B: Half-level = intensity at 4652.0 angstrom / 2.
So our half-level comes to 5.8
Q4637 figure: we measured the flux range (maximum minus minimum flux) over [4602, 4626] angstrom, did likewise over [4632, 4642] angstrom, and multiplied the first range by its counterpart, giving 0.26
